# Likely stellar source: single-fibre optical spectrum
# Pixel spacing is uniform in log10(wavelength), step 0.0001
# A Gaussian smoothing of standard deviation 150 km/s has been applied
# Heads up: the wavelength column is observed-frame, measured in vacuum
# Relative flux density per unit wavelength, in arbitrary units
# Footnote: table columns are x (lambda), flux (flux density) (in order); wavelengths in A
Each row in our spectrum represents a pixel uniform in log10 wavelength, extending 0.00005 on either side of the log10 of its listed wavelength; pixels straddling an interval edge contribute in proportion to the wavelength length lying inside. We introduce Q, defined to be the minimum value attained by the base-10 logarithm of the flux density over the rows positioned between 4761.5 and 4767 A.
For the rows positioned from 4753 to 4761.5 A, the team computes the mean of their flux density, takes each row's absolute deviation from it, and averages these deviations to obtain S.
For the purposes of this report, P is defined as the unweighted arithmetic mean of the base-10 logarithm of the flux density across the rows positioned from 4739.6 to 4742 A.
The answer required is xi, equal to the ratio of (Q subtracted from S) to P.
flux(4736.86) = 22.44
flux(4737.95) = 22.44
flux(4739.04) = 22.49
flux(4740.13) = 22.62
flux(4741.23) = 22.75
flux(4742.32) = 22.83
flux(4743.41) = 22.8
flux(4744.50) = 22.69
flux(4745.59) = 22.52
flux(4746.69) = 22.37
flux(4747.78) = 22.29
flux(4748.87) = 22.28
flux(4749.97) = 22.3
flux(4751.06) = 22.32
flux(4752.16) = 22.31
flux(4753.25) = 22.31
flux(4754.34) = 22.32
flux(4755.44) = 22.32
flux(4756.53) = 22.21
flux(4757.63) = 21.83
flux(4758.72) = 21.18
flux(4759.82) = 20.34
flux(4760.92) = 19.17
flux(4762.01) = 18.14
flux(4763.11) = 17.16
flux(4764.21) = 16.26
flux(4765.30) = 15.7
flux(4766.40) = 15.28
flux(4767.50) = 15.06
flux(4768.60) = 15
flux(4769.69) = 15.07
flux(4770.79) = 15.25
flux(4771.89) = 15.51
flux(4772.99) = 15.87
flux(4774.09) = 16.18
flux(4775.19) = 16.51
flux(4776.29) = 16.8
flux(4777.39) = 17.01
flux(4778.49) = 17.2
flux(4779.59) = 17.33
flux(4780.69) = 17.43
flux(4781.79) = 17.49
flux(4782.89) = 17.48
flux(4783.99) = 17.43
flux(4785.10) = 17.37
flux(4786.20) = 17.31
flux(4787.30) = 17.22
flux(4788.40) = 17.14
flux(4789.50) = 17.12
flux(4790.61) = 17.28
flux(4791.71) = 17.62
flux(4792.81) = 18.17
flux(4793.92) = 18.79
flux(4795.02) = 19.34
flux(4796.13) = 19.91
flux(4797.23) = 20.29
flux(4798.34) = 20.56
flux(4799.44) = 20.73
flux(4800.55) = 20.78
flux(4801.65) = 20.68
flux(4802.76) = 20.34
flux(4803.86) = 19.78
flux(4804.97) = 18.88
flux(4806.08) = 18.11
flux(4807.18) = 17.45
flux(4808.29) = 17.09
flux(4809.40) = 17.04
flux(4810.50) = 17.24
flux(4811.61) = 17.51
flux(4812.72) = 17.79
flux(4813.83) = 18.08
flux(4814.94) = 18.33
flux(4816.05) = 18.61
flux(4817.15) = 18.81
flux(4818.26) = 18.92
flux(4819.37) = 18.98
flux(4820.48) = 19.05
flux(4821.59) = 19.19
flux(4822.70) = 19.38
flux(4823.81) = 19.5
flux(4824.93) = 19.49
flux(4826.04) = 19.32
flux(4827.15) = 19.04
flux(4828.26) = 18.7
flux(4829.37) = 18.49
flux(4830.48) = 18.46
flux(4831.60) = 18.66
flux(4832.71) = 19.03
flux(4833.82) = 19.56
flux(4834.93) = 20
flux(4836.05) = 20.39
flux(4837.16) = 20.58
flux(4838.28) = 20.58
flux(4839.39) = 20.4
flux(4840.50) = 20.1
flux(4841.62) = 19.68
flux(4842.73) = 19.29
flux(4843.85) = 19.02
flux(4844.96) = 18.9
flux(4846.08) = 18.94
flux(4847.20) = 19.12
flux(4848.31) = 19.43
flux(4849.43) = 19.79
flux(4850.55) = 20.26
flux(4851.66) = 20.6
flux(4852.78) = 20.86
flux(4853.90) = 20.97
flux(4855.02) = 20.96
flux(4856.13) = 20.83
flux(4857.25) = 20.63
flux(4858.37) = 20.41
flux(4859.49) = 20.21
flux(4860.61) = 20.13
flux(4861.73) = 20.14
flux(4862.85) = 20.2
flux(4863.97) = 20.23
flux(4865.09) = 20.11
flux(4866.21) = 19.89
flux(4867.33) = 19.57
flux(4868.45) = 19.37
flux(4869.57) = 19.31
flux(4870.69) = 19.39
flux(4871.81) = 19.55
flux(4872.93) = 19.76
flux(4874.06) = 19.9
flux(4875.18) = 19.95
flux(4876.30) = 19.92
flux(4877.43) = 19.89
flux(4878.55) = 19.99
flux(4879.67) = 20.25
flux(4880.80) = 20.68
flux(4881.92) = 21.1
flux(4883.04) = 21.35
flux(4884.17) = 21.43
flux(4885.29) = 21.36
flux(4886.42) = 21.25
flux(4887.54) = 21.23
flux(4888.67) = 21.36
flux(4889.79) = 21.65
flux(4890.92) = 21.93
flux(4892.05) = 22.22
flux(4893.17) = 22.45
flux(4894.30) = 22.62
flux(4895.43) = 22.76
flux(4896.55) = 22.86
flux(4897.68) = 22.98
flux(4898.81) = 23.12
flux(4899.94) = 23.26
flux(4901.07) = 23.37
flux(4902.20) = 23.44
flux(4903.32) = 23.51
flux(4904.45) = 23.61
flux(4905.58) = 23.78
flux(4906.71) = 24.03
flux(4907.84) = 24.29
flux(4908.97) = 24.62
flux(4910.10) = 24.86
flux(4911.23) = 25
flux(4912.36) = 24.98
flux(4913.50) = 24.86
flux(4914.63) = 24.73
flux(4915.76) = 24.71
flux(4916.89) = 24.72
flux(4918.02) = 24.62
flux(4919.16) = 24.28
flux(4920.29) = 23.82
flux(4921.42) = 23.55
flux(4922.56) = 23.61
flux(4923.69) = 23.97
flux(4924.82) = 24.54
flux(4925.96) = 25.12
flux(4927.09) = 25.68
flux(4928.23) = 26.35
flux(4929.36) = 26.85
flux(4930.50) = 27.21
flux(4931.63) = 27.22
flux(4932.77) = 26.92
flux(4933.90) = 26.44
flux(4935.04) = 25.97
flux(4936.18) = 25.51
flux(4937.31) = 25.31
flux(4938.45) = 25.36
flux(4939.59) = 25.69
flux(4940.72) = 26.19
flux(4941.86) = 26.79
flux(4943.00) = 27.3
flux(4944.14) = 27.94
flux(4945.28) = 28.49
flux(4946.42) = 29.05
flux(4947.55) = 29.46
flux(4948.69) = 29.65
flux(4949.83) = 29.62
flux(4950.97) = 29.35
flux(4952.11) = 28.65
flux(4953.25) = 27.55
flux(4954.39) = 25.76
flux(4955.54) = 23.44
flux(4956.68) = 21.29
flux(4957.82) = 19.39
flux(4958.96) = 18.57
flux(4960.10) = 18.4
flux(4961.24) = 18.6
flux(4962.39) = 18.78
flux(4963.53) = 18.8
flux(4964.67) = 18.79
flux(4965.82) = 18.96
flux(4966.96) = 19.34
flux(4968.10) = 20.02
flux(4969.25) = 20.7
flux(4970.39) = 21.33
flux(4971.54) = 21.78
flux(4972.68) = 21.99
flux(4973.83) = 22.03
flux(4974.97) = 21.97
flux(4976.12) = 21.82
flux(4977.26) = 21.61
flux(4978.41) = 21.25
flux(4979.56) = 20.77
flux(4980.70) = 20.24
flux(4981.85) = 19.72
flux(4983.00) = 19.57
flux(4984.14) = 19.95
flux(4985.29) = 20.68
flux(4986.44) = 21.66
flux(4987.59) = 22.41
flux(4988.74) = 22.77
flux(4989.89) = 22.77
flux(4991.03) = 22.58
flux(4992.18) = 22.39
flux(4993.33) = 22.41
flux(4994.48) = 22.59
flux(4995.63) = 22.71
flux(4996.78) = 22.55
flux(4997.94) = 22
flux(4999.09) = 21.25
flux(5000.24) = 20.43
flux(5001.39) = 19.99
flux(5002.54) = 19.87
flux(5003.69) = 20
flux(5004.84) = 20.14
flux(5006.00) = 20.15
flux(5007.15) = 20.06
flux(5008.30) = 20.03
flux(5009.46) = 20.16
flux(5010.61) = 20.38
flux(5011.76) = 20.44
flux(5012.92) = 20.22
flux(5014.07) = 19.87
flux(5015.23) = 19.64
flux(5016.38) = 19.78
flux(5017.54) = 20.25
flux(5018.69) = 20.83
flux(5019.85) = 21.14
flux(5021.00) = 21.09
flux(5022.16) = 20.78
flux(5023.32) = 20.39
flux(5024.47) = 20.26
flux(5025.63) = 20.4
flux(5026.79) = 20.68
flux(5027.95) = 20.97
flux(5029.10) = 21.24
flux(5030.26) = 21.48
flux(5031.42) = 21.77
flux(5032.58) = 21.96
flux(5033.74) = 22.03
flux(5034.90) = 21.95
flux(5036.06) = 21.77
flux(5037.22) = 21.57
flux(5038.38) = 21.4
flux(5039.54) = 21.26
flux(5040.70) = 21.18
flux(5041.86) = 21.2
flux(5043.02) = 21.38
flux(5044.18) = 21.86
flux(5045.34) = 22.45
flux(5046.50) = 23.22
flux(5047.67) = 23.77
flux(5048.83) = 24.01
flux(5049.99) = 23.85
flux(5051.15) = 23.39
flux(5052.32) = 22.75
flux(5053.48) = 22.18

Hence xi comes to -0.2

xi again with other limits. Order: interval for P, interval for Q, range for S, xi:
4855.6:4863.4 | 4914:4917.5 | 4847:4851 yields -0.8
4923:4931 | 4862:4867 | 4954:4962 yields 0.7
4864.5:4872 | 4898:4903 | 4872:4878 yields -1.0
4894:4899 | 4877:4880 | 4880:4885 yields -0.8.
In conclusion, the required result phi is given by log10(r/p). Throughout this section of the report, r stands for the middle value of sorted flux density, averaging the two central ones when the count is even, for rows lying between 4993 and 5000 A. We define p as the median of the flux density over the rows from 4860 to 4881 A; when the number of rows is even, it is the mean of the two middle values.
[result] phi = 0.05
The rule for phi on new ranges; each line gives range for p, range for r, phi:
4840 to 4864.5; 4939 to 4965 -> 0.11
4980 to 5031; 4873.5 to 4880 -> -0.01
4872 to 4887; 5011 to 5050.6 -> 0.02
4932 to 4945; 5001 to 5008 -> -0.12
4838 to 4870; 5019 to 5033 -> 0.02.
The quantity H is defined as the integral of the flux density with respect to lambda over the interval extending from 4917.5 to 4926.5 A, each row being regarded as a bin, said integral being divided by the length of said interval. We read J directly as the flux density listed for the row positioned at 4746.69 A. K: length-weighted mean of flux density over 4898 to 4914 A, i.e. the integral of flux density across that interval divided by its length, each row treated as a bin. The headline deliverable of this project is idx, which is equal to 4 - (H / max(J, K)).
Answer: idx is 2.99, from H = 24.2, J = 22.37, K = 24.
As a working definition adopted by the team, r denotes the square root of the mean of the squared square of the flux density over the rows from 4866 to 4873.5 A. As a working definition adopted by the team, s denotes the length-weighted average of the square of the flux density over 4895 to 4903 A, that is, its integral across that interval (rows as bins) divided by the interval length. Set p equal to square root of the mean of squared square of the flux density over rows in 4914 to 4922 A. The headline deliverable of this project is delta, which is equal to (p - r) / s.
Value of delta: 0.4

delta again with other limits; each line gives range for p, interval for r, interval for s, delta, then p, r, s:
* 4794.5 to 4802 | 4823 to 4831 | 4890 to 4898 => 0.1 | 414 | 362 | 506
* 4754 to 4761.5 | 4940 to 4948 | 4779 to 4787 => -1.1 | 459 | 781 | 303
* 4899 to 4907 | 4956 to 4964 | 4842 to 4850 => 0.5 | 556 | 368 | 370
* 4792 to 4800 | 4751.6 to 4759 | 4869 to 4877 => -0.3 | 390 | 487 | 387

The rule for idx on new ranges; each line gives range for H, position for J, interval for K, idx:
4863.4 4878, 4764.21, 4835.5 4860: 3.02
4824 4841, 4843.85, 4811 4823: 2.97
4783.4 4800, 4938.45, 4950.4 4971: 3.27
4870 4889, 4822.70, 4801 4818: 2.94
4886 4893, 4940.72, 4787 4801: 3.17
